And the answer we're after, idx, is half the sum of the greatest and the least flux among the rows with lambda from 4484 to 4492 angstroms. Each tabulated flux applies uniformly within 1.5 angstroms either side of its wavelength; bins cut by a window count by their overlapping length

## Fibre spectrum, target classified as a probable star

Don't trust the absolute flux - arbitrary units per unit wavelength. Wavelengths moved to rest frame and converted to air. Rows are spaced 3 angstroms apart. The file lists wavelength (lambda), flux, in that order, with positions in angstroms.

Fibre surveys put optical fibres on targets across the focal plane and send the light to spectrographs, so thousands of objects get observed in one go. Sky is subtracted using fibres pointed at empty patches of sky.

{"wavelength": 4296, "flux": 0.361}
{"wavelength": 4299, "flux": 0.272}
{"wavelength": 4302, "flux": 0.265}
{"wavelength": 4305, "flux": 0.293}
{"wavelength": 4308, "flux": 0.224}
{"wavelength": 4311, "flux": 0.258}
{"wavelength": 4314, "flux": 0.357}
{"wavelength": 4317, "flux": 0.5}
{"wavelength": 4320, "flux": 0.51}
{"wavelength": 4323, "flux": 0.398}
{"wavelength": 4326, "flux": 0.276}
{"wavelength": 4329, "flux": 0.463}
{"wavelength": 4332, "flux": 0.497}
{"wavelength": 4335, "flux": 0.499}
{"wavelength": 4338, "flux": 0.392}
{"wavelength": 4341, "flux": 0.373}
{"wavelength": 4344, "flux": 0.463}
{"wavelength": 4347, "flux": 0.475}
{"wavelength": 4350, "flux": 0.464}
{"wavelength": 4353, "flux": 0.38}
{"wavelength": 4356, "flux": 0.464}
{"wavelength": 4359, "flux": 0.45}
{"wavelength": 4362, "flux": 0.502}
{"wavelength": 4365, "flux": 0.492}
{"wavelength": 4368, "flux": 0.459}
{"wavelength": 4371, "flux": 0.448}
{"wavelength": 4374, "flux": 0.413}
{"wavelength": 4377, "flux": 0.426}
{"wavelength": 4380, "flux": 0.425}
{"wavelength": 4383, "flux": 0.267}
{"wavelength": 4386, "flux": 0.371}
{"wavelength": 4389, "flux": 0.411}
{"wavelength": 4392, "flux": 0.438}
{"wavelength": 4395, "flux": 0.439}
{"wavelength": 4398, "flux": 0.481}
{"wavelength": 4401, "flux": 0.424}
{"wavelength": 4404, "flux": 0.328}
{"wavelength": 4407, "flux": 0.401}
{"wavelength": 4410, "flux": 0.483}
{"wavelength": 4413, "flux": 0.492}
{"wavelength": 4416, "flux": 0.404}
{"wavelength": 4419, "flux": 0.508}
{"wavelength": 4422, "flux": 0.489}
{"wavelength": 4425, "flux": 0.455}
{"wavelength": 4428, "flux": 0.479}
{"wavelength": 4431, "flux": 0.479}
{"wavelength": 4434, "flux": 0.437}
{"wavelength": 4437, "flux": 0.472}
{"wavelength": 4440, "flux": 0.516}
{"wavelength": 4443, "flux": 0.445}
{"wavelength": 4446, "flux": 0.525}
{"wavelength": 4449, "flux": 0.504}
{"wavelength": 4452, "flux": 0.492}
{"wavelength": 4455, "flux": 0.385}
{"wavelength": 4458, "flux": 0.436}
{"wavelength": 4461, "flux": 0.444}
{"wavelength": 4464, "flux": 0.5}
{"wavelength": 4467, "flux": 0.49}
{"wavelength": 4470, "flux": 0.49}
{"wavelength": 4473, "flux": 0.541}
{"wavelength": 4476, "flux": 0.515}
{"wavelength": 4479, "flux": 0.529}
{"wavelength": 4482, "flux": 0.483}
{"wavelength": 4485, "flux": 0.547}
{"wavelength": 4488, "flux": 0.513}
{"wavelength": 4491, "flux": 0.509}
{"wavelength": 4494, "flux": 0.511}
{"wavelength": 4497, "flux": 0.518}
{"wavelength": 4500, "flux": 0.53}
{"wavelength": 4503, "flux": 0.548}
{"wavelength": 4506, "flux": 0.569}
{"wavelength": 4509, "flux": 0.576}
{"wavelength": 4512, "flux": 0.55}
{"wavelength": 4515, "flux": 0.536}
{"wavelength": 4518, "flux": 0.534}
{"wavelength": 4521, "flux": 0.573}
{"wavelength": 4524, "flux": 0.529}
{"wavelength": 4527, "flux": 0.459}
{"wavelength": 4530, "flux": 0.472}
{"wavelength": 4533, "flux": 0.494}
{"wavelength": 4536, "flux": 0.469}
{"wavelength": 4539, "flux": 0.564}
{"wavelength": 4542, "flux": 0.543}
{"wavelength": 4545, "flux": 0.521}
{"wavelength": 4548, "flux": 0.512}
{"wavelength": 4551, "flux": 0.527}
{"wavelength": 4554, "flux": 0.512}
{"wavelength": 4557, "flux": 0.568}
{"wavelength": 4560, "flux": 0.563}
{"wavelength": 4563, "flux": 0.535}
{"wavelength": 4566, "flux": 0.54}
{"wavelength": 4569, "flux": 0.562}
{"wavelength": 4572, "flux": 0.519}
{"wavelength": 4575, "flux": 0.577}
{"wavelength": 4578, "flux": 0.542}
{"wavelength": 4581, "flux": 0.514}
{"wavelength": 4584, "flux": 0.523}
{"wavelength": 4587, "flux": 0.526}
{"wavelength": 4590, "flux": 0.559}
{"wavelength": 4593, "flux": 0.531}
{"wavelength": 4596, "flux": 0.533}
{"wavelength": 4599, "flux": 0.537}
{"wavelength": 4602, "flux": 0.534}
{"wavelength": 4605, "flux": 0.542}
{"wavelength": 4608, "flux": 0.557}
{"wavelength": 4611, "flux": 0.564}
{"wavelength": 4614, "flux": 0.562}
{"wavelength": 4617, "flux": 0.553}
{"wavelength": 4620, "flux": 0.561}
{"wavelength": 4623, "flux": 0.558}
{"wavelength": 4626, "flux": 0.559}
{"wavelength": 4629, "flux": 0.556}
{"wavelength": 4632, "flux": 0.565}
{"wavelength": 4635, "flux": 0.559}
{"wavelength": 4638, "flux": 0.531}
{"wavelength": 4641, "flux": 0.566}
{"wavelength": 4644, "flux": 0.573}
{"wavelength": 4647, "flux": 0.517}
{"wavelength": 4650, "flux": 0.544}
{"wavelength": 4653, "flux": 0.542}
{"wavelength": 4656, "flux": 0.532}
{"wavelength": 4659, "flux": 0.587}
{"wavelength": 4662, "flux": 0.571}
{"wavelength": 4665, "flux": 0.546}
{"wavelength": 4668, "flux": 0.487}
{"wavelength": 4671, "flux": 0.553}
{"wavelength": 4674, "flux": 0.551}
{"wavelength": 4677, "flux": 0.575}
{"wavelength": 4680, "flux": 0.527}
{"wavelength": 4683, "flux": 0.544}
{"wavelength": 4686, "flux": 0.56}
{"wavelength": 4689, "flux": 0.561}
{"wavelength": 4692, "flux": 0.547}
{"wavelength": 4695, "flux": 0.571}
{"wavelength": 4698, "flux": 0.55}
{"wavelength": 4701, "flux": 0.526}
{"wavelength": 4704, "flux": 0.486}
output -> 0.528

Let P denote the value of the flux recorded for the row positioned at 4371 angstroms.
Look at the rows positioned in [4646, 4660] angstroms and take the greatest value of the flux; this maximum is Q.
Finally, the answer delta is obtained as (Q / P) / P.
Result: 2.9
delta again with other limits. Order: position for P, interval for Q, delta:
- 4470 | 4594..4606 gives 2.3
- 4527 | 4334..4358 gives 2.4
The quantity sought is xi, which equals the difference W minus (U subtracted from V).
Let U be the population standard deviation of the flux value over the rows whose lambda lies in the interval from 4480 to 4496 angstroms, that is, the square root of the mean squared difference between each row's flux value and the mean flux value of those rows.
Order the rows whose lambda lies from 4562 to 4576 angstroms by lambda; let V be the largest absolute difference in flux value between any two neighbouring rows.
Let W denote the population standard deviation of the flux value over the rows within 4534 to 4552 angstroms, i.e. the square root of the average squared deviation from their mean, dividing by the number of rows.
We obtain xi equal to -0.01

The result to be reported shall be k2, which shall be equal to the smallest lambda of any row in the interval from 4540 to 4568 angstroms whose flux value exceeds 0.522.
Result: 4542 angstroms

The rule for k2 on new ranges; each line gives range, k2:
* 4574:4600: 4575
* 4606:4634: 4608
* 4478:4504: 4479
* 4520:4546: 4521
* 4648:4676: 4650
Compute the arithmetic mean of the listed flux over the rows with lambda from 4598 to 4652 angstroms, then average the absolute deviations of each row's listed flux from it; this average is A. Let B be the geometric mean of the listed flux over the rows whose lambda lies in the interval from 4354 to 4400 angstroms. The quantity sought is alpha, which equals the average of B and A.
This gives 0.22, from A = 0.012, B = 0.43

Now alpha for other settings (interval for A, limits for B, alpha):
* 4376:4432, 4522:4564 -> 0.28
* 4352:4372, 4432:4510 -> 0.26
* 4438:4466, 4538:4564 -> 0.29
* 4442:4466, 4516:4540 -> 0.27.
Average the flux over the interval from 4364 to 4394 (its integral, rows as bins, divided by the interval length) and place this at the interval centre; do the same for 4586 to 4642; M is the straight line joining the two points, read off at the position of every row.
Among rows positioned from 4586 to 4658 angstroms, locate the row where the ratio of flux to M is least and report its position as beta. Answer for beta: 4647 angstroms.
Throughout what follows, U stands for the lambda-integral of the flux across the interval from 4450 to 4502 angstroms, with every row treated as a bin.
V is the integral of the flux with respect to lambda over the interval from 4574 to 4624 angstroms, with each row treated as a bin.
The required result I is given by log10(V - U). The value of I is 0.15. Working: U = 25.8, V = 27.3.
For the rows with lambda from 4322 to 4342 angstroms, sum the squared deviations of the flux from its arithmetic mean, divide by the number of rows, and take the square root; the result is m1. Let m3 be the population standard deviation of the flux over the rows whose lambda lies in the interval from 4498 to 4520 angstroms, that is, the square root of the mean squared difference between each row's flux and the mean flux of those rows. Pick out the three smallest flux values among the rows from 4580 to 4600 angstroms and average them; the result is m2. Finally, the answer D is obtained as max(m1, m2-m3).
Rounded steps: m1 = 0.074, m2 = 0.52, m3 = 0.016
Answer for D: 0.505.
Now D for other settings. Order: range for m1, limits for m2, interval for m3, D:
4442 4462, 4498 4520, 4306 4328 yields 0.427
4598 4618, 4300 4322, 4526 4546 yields 0.212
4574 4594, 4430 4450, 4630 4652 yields 0.432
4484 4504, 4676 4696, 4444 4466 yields 0.494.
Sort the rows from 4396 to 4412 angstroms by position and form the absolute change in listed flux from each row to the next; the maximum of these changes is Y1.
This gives 0.096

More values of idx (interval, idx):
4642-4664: 0.552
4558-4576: 0.548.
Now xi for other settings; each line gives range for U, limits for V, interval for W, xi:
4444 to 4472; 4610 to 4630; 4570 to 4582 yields 0.06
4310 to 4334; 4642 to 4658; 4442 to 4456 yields 0.09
